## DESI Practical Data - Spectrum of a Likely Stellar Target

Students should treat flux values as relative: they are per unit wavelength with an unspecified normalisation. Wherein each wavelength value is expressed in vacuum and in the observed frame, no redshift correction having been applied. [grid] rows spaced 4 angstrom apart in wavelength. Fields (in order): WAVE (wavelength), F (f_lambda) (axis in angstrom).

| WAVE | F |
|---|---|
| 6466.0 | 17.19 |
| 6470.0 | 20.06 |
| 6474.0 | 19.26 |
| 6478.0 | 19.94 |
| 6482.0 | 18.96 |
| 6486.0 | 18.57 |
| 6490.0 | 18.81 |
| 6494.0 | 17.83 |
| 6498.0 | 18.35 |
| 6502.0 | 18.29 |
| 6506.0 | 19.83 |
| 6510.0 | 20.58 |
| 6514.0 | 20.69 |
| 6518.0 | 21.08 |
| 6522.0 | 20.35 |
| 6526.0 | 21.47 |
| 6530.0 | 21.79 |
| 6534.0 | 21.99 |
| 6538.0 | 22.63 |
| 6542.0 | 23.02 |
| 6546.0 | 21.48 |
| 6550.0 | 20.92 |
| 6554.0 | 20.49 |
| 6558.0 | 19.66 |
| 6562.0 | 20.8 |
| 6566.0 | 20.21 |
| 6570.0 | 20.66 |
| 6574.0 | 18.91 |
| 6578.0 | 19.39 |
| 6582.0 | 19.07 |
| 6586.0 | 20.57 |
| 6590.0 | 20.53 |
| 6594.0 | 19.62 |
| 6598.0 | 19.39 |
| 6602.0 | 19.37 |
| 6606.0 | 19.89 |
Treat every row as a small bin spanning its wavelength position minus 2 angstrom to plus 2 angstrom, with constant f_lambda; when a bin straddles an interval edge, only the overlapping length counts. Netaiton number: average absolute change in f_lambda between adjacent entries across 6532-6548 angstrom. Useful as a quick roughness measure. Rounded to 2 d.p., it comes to 0.86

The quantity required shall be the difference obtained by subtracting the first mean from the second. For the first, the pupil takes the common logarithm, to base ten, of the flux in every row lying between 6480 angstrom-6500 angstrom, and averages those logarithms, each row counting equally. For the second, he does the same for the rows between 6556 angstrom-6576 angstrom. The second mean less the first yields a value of 0.03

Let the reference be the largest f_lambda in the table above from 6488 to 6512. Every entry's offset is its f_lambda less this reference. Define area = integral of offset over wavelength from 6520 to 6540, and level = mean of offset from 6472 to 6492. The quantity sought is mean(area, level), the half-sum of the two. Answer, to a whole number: 10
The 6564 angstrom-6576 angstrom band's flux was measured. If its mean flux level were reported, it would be 19.9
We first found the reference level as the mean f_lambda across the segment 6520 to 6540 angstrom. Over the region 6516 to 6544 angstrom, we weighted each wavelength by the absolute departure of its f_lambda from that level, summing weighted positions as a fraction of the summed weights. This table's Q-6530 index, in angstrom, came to 6531.6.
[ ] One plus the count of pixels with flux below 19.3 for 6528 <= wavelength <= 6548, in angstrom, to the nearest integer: 1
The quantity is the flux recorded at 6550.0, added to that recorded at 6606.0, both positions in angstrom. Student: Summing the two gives 40.8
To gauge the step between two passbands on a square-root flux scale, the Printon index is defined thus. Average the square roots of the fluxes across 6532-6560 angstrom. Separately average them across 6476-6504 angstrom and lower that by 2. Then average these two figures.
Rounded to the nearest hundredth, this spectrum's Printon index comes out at 3.48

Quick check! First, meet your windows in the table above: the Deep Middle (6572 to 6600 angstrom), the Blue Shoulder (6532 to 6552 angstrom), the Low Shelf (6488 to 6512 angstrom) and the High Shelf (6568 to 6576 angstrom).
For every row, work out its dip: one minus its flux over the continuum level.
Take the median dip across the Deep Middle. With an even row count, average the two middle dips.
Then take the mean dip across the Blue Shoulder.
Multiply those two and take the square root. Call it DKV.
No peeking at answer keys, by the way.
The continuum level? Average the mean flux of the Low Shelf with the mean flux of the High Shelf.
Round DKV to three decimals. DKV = 0.013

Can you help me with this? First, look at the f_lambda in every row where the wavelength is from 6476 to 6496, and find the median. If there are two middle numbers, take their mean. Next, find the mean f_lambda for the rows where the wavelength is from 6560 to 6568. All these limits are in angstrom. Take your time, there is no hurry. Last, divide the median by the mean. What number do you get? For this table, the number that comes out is 0.92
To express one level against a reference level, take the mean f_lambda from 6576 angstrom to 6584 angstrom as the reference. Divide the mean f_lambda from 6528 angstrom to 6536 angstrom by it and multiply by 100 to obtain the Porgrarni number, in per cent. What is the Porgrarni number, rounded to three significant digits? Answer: 114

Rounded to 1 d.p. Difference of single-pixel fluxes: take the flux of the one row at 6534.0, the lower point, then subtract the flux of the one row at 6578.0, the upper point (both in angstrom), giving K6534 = 2.6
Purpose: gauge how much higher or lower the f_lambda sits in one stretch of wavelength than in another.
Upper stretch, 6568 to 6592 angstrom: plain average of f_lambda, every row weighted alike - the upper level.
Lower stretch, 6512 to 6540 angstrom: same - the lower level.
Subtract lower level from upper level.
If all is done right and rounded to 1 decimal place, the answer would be -1.6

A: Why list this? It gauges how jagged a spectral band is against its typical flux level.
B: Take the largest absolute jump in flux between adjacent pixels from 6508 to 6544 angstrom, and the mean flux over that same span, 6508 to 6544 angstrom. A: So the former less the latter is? -20.4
